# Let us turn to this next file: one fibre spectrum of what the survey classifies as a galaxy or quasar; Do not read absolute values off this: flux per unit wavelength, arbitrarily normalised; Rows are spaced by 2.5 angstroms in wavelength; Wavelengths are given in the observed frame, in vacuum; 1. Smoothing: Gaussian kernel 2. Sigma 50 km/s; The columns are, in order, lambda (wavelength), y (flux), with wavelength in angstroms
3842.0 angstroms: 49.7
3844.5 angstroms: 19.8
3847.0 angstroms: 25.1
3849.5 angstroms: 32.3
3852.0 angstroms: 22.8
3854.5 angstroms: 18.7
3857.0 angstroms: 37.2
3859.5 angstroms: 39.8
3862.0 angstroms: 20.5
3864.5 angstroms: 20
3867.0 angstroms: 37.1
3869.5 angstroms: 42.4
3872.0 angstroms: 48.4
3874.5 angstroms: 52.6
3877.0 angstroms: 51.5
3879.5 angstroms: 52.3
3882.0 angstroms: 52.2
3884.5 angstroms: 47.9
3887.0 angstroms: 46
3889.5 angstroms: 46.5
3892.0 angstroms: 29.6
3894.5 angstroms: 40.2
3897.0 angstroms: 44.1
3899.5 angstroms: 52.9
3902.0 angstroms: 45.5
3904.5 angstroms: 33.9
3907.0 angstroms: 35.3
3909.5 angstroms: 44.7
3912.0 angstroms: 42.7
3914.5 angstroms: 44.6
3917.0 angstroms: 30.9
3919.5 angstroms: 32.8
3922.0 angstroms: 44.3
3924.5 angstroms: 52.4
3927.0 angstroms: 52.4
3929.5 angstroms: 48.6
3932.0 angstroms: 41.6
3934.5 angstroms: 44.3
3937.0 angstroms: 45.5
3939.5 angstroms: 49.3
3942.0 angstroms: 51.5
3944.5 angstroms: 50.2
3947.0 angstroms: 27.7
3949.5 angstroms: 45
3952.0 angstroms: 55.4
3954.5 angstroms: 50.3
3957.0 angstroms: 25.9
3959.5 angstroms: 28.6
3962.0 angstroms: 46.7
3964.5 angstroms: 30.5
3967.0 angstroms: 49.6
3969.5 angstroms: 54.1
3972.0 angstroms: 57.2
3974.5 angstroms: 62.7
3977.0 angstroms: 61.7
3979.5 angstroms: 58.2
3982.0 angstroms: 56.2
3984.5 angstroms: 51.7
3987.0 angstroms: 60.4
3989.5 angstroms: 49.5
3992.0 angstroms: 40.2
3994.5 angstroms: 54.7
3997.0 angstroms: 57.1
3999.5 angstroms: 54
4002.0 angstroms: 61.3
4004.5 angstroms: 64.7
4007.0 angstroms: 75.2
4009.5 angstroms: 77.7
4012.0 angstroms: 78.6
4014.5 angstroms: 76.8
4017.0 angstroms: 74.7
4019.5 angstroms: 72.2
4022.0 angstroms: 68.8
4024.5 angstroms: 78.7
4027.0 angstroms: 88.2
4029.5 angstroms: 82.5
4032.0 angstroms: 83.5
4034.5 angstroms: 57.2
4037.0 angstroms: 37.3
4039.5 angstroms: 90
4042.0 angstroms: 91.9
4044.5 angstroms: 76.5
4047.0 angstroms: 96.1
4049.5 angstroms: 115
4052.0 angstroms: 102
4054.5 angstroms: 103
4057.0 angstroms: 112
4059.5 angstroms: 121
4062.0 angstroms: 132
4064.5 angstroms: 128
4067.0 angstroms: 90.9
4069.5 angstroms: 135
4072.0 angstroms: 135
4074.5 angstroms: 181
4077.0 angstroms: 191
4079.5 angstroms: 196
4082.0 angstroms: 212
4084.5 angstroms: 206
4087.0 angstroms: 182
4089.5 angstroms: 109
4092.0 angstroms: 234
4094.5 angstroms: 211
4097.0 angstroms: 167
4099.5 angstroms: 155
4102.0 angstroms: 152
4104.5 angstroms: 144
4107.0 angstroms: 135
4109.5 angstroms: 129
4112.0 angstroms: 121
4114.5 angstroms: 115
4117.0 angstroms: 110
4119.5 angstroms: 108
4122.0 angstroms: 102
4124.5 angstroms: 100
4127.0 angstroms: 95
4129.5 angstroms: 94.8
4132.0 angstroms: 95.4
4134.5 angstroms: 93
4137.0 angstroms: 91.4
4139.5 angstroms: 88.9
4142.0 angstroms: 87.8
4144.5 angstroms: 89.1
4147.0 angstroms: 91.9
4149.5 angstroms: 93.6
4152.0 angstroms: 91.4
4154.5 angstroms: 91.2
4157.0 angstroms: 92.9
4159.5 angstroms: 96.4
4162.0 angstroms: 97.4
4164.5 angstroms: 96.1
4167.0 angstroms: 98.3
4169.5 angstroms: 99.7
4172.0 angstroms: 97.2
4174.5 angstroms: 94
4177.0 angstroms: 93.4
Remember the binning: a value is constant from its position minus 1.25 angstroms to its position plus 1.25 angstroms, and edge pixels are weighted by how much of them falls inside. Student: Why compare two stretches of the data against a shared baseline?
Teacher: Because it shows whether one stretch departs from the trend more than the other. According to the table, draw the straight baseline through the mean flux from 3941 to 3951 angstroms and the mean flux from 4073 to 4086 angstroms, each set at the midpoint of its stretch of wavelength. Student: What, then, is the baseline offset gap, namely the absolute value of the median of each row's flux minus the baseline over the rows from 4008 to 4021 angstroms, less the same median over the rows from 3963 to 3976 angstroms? 29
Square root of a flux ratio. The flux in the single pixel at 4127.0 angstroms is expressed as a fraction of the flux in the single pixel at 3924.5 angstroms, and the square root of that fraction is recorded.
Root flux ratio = 1.3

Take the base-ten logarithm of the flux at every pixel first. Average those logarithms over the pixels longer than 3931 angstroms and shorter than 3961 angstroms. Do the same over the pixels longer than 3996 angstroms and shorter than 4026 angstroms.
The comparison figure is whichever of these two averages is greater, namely 1.84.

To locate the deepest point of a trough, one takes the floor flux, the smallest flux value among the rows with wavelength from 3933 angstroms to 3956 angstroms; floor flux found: 27.7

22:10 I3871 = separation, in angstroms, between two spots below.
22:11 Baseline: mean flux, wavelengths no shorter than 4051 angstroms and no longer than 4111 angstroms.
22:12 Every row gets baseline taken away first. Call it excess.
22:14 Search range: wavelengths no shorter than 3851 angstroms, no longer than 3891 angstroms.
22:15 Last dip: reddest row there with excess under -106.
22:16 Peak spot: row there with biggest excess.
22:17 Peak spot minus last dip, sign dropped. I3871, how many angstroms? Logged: 15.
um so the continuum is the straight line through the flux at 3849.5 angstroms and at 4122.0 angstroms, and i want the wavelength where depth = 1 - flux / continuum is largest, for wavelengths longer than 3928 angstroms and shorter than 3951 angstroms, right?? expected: 3947.0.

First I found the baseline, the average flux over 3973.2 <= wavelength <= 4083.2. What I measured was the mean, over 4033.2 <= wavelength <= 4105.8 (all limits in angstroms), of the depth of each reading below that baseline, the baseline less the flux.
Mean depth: -46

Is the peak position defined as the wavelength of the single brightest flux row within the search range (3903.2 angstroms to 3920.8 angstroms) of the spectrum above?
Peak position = 3909.5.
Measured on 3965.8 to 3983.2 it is 3974.5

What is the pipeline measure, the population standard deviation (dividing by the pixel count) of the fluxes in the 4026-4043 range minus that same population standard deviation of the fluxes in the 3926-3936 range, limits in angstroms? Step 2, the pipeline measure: 15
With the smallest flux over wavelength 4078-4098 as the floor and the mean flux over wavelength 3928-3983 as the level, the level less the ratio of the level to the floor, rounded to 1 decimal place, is 46.9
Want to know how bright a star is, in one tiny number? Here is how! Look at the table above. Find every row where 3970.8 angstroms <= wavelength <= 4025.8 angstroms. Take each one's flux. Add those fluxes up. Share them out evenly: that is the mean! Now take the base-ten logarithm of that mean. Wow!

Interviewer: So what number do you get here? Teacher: 1.8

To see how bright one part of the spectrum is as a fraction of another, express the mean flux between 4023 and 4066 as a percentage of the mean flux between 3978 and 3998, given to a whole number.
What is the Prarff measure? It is 175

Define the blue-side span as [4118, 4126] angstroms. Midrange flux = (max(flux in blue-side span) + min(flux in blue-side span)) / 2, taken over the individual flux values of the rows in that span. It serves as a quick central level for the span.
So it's 104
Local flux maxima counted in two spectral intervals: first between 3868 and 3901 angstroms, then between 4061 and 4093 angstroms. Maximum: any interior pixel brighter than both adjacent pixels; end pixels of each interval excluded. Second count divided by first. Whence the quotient 0.3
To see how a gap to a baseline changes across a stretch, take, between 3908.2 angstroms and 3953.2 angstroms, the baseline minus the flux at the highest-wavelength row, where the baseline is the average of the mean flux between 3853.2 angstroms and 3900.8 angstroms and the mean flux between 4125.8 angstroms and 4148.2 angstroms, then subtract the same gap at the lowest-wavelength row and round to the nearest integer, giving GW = -11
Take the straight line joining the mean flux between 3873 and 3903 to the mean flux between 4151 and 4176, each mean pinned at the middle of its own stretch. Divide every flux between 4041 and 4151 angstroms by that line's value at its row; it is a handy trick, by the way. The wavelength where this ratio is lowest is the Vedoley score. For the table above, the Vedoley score 4142.0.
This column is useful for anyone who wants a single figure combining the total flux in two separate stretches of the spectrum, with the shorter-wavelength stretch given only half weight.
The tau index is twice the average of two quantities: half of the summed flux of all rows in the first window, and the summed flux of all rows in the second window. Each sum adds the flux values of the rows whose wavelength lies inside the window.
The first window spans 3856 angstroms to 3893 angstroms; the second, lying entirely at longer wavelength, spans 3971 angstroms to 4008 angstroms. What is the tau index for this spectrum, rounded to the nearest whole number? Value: 1177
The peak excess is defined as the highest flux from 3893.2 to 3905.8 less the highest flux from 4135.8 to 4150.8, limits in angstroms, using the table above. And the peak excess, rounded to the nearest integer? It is -41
